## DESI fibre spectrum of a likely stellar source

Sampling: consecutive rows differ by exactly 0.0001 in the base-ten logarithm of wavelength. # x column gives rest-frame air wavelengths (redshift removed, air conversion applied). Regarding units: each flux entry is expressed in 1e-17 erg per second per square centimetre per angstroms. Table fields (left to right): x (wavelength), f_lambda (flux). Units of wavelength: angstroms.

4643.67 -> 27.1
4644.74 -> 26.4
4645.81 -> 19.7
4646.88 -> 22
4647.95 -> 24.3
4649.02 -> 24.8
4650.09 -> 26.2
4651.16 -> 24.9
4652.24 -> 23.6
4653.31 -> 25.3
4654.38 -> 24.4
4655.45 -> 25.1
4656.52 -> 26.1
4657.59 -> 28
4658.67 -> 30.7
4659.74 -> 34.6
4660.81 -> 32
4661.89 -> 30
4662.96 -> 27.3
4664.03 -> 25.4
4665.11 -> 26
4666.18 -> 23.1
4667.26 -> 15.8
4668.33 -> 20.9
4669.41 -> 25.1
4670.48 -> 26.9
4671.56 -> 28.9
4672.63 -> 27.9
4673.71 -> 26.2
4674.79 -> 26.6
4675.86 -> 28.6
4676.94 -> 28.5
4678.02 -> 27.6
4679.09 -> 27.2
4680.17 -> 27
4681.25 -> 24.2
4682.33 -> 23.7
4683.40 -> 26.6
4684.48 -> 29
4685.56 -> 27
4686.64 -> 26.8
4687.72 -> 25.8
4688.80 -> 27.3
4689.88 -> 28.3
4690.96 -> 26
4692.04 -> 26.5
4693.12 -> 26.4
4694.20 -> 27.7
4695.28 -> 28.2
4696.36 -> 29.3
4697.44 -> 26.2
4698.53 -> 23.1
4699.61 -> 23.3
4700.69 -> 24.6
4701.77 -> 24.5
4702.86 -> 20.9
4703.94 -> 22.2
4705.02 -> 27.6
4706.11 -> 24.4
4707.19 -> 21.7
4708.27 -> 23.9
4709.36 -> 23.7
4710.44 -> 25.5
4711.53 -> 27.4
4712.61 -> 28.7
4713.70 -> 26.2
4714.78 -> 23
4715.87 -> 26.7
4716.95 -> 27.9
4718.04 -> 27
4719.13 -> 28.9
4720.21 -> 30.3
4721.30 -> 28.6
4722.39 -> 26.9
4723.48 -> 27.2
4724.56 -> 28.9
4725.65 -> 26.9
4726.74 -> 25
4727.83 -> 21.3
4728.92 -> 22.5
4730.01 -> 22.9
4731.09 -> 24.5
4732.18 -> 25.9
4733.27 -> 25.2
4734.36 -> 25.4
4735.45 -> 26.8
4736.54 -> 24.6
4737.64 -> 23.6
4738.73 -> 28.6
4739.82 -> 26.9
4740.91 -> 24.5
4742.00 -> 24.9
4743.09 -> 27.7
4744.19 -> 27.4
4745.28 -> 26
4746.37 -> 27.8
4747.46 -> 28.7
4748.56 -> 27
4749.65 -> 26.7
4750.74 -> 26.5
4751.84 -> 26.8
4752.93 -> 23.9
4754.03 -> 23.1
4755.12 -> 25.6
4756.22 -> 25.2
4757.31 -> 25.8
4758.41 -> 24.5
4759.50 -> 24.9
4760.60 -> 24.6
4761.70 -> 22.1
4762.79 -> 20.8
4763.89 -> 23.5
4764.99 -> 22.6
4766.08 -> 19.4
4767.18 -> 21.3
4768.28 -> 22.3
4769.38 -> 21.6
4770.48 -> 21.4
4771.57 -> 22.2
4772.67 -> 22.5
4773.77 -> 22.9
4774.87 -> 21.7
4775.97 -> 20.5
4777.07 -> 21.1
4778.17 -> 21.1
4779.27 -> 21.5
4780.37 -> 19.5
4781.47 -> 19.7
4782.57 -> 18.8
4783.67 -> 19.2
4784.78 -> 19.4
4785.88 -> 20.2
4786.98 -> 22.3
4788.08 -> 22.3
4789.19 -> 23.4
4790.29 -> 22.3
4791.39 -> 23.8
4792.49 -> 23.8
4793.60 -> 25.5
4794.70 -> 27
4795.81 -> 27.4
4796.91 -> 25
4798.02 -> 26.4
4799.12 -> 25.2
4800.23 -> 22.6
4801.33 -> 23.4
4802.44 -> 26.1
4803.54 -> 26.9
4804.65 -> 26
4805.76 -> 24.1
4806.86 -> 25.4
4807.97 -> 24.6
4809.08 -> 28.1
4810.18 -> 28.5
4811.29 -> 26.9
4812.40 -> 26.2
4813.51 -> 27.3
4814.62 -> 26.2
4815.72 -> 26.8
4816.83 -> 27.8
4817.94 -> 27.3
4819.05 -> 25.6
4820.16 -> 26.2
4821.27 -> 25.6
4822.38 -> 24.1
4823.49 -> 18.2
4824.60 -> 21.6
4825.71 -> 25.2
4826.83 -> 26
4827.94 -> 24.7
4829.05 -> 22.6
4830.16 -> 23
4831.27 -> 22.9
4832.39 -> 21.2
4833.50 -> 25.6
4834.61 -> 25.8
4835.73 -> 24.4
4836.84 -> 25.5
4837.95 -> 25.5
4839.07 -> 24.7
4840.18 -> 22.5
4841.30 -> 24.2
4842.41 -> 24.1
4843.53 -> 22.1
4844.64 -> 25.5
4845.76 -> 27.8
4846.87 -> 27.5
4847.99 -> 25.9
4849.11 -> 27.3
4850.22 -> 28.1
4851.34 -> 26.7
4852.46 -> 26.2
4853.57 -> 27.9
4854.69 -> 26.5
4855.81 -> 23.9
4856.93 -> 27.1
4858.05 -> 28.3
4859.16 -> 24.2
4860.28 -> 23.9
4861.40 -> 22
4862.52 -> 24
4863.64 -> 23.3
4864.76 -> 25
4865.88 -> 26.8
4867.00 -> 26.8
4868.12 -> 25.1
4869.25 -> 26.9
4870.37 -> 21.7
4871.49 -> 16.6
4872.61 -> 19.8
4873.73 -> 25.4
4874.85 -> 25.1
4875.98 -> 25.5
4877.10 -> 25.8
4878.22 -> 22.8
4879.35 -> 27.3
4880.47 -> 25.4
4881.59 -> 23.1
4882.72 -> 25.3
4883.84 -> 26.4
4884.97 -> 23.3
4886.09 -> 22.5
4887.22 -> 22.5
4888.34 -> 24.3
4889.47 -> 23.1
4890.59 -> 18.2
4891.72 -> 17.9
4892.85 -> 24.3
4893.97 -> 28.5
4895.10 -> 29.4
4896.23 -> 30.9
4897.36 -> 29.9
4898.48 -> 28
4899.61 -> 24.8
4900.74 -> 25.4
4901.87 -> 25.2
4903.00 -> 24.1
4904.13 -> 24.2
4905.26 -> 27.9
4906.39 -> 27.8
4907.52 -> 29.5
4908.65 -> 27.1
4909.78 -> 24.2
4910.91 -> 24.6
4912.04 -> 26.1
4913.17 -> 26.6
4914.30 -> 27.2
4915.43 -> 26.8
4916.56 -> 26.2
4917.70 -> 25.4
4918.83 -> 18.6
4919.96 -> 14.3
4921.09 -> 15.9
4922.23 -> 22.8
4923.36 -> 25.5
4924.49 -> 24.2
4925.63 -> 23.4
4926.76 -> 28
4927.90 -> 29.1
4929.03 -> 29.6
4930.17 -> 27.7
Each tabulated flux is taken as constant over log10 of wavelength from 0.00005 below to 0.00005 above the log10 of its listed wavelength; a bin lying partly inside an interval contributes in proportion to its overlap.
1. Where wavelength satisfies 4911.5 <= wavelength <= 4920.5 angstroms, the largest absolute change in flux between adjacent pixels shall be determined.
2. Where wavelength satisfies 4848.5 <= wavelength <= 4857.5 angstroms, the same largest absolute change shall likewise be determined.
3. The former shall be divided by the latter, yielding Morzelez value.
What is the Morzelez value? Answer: 2.1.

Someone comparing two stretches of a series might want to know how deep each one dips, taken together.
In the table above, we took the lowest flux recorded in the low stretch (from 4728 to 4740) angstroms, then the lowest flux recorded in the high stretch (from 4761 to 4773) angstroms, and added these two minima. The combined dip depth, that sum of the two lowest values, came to 42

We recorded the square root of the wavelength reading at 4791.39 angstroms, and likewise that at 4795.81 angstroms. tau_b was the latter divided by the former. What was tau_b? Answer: 1.07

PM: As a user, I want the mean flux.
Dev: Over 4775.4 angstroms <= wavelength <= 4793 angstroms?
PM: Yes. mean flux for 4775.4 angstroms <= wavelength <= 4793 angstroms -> 21.2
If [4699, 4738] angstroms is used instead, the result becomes 25.4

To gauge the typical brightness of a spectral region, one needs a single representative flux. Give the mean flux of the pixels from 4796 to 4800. 25.5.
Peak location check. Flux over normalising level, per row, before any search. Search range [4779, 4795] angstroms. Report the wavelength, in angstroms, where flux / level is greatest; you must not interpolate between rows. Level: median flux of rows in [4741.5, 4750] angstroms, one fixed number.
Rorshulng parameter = 4794.70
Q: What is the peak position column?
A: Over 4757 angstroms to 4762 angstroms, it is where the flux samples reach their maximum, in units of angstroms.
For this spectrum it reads 4757.31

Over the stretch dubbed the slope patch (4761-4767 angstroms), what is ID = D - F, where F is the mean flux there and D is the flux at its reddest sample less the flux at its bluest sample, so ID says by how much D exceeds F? -24.4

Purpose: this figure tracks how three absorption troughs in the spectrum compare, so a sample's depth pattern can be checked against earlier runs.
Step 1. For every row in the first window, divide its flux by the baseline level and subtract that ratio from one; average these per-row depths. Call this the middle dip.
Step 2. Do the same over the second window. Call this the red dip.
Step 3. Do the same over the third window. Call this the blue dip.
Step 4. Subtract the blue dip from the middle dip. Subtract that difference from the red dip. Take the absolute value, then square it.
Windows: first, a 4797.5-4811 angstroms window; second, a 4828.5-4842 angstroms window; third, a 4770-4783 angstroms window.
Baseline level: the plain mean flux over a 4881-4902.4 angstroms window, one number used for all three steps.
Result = 0.048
